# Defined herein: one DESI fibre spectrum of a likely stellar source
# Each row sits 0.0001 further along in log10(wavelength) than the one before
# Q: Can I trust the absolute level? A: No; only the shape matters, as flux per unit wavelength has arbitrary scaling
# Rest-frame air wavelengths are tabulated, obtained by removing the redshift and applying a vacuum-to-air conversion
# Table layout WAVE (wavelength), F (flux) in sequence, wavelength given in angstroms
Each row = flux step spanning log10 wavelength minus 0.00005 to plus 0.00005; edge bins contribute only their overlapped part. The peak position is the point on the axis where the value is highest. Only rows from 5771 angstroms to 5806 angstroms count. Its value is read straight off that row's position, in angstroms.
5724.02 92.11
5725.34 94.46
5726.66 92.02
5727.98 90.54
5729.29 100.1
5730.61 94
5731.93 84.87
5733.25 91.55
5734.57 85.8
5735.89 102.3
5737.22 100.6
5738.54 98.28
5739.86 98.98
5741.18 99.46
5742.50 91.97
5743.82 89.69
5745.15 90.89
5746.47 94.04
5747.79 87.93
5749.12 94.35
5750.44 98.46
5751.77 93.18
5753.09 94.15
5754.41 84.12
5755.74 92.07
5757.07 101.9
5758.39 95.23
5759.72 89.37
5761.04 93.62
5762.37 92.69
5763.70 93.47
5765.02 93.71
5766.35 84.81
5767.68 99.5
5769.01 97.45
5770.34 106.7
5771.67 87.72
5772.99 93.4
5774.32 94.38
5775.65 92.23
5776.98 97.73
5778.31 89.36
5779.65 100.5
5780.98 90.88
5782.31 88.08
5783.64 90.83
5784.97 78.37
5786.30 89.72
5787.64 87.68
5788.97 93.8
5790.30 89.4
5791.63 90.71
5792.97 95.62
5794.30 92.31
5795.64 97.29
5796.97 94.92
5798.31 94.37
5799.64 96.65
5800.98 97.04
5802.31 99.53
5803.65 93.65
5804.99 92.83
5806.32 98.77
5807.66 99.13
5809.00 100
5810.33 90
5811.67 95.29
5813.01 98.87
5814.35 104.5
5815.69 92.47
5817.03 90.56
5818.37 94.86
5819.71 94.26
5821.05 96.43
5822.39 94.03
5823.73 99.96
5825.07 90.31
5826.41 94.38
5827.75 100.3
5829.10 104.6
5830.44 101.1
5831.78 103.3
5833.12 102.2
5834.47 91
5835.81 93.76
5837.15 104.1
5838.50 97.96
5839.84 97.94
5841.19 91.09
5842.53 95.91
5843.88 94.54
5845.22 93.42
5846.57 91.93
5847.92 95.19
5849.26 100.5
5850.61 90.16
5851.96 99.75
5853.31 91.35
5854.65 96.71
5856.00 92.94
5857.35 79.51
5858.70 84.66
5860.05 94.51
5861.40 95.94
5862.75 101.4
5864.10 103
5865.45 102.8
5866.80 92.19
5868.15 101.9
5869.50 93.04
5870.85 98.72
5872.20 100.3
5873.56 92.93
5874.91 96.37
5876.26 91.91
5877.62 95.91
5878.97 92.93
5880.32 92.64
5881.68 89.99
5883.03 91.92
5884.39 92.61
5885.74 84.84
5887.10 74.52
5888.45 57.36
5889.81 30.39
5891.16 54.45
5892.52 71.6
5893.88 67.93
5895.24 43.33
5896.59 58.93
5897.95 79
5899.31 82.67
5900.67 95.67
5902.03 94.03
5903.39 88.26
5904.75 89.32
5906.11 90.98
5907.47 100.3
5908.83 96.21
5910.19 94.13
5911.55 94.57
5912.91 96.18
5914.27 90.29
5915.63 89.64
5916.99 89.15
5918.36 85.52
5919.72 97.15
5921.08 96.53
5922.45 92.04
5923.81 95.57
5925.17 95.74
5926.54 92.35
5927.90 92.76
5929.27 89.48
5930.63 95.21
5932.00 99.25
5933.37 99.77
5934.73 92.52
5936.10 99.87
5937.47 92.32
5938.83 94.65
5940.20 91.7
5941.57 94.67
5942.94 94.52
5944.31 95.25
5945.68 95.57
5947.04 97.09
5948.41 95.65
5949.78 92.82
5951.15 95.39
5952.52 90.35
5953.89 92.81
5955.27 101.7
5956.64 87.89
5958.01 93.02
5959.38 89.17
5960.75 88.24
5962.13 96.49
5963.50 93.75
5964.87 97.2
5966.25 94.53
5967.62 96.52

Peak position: 5779.65 angstroms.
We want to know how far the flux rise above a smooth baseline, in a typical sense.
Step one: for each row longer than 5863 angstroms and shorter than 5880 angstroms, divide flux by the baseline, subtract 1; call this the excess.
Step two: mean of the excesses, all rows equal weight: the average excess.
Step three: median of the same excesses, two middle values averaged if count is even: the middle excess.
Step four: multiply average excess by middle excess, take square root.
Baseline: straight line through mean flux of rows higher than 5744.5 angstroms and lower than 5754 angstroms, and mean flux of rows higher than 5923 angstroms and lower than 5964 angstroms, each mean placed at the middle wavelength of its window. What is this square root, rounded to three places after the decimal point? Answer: 0.028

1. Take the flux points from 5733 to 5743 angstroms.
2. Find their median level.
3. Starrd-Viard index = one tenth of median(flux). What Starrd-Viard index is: 9.86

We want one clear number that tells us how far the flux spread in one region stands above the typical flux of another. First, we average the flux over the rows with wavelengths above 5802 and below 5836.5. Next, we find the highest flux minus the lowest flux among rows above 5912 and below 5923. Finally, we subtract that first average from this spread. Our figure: -85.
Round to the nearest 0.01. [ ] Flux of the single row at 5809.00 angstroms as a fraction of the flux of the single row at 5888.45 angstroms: 1.74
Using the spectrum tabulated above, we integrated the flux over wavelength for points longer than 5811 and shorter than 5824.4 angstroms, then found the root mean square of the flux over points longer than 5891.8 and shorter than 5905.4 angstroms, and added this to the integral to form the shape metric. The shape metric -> 1366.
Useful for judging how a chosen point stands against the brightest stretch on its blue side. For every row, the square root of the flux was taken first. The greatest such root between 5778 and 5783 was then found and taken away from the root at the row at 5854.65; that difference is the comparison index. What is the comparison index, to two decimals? -0.19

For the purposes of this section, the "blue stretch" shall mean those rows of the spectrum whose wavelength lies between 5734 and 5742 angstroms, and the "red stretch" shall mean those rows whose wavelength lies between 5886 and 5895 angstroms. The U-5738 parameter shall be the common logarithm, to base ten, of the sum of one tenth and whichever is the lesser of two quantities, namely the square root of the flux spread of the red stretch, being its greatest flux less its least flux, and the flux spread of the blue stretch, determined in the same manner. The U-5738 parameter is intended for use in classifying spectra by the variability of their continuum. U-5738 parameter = 0.83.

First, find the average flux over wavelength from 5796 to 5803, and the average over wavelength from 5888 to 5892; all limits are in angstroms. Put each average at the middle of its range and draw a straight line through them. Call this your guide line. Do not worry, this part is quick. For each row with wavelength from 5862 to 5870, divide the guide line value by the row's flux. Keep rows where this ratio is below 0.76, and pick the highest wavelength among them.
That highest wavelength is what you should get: 5869.50 angstroms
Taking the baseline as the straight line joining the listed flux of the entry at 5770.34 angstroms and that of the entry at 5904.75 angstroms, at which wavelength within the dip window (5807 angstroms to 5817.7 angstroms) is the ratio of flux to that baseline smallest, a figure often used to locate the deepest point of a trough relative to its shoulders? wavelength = 5810.33 angstroms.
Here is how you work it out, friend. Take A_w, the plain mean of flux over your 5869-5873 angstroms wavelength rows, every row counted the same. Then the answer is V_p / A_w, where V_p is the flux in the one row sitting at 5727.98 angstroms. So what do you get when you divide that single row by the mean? 0.930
